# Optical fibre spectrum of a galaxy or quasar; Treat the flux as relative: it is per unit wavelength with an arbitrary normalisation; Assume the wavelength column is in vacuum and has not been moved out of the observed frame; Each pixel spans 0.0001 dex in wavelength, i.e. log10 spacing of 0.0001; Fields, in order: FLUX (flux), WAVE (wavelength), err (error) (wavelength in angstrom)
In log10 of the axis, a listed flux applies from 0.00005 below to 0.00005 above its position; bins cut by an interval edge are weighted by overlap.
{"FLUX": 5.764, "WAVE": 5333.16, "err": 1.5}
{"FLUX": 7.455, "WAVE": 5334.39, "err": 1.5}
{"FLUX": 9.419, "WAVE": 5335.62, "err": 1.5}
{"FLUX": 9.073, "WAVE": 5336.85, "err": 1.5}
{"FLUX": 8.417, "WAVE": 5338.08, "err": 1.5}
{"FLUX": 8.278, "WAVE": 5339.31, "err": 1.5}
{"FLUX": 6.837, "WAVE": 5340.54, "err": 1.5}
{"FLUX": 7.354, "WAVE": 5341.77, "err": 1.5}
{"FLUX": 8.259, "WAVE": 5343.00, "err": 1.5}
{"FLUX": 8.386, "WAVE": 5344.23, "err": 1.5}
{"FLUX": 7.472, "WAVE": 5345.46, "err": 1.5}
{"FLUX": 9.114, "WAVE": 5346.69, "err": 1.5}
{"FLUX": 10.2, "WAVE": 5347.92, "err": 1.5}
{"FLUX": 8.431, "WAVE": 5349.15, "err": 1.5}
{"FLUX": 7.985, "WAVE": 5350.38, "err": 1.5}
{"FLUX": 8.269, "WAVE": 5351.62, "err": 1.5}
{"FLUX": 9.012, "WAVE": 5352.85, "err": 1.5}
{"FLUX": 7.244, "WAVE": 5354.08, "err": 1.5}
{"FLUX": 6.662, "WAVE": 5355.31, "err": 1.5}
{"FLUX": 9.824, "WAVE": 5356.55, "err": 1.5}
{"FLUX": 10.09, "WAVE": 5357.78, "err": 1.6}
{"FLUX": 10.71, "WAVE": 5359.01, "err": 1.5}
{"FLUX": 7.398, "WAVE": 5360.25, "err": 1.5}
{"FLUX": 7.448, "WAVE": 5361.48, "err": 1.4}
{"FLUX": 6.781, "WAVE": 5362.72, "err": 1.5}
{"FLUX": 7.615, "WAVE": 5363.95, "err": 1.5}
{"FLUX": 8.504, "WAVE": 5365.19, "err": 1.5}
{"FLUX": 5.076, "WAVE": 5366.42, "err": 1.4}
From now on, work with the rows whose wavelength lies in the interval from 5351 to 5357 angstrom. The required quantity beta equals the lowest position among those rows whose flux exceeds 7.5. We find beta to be 5351.62 angstrom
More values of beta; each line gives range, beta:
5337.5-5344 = 5338.08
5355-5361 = 5356.55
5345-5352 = 5346.69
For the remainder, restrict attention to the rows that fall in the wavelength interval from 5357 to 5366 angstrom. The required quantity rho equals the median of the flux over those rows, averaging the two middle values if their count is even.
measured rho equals 7.6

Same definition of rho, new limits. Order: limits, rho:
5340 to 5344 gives 7.4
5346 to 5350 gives 9.1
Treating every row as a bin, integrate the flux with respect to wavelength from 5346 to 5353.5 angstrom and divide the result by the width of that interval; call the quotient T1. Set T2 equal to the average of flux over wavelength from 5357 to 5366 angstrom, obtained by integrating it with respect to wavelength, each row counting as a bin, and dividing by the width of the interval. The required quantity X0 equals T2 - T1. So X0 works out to -0.5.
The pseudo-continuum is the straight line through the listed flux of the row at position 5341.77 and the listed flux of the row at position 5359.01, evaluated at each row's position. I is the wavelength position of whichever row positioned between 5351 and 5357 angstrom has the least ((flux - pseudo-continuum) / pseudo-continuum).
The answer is 5355.31 angstrom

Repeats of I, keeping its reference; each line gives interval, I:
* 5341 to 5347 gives 5345.46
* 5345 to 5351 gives 5350.38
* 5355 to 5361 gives 5355.31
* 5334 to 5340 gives 5339.31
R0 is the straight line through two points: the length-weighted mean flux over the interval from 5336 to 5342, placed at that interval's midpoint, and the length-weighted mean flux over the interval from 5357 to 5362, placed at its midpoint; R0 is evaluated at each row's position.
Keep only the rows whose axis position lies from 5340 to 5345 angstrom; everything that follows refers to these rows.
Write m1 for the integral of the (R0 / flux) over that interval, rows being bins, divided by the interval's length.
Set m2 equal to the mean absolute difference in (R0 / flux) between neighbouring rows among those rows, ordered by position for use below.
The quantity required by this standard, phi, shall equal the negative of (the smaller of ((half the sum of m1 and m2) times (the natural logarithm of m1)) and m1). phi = -0.04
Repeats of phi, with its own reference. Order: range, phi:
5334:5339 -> 0.04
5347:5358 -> -0.02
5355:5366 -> -0.07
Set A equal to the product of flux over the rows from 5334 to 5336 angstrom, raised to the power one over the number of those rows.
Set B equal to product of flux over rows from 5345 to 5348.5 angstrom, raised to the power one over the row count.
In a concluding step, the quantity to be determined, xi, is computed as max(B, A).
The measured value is 8.9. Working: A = 8.4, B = 8.9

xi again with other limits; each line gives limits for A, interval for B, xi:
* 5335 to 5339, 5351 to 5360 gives 9.0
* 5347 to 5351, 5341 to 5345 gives 8.8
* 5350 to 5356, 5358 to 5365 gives 7.9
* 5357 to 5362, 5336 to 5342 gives 8.8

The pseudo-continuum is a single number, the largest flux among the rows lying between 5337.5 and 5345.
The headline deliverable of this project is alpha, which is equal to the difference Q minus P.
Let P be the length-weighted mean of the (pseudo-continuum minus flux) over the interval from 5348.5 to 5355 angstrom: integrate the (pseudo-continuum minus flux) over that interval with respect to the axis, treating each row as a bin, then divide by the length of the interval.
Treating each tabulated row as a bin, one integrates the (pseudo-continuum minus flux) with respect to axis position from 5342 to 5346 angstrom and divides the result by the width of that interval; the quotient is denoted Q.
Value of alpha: 0.1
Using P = 0.29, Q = 0.4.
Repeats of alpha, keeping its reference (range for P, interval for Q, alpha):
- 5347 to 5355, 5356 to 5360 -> -1.5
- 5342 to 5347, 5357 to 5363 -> -0.4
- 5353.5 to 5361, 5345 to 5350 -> -0.2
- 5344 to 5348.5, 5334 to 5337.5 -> 0.1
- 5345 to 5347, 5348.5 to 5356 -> 0.3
